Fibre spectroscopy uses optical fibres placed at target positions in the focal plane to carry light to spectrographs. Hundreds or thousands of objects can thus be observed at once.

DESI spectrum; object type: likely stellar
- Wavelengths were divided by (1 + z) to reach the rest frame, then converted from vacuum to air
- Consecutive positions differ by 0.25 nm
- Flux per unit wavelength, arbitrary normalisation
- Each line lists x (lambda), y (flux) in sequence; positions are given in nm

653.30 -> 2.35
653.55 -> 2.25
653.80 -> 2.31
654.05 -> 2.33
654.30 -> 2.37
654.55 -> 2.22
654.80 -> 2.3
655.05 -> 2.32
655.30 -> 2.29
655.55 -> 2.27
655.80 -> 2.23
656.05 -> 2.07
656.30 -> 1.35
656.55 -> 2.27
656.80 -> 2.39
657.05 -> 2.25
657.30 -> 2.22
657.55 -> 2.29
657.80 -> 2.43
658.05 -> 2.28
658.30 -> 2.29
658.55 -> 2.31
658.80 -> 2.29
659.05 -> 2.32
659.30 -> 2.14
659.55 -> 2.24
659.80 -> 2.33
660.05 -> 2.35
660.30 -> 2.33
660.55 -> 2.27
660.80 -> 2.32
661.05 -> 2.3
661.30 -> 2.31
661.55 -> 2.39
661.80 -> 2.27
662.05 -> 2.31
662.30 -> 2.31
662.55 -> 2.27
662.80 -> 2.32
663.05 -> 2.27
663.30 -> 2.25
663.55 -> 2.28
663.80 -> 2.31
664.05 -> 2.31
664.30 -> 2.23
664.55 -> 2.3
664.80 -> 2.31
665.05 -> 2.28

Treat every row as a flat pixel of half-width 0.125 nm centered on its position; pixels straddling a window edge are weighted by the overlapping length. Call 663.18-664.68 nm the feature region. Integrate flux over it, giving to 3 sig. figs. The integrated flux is 3.42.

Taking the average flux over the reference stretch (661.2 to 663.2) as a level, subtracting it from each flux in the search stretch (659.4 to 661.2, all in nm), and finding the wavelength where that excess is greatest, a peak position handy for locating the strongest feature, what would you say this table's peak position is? 660.05 nm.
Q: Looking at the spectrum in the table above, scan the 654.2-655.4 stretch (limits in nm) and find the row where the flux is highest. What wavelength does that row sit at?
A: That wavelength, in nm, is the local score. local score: 654.30 nm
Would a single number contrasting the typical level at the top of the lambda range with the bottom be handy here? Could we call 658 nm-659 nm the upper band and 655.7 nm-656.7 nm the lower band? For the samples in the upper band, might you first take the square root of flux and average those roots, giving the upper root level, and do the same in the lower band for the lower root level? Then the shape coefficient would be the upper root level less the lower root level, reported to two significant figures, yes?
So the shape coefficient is 0.11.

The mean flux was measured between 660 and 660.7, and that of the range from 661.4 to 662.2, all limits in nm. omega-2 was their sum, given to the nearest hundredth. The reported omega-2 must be 4.64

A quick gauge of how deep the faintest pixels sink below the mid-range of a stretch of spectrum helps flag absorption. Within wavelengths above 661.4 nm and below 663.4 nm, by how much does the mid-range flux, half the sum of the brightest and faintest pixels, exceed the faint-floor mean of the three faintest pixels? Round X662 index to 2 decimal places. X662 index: 0.06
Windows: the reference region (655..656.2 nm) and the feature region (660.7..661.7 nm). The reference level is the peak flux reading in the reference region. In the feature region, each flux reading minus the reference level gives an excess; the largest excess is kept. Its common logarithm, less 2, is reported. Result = -3.2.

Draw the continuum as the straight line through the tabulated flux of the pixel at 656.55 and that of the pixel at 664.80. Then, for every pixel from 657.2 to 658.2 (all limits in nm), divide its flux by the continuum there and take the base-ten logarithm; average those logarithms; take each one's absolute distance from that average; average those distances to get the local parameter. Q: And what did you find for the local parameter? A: 0.0115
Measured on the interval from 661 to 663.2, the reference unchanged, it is 0.0047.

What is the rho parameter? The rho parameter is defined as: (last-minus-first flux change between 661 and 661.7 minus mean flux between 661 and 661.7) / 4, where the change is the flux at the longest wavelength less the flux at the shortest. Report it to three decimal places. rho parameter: -0.561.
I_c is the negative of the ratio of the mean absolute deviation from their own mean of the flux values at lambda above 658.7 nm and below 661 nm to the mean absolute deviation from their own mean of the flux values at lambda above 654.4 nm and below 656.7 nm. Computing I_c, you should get -0.24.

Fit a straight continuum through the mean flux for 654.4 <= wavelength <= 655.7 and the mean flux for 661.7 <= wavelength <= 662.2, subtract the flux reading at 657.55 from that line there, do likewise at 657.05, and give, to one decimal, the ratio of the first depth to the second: -0.2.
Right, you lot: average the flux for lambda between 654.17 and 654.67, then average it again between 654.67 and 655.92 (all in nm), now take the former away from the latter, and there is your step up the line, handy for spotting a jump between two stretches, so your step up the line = -0.01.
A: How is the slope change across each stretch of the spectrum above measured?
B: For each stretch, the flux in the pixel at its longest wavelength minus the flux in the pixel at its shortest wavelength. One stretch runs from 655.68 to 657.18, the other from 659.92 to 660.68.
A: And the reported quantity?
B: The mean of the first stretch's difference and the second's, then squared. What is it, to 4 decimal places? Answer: 0.0009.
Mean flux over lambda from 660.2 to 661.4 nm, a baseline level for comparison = 2.31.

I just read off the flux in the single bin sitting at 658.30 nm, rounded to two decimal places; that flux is 2.29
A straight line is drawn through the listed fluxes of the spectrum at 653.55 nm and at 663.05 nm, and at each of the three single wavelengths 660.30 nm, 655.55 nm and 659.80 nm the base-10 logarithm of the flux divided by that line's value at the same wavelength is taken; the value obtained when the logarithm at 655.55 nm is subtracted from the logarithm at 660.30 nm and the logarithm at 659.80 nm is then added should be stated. 0.022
